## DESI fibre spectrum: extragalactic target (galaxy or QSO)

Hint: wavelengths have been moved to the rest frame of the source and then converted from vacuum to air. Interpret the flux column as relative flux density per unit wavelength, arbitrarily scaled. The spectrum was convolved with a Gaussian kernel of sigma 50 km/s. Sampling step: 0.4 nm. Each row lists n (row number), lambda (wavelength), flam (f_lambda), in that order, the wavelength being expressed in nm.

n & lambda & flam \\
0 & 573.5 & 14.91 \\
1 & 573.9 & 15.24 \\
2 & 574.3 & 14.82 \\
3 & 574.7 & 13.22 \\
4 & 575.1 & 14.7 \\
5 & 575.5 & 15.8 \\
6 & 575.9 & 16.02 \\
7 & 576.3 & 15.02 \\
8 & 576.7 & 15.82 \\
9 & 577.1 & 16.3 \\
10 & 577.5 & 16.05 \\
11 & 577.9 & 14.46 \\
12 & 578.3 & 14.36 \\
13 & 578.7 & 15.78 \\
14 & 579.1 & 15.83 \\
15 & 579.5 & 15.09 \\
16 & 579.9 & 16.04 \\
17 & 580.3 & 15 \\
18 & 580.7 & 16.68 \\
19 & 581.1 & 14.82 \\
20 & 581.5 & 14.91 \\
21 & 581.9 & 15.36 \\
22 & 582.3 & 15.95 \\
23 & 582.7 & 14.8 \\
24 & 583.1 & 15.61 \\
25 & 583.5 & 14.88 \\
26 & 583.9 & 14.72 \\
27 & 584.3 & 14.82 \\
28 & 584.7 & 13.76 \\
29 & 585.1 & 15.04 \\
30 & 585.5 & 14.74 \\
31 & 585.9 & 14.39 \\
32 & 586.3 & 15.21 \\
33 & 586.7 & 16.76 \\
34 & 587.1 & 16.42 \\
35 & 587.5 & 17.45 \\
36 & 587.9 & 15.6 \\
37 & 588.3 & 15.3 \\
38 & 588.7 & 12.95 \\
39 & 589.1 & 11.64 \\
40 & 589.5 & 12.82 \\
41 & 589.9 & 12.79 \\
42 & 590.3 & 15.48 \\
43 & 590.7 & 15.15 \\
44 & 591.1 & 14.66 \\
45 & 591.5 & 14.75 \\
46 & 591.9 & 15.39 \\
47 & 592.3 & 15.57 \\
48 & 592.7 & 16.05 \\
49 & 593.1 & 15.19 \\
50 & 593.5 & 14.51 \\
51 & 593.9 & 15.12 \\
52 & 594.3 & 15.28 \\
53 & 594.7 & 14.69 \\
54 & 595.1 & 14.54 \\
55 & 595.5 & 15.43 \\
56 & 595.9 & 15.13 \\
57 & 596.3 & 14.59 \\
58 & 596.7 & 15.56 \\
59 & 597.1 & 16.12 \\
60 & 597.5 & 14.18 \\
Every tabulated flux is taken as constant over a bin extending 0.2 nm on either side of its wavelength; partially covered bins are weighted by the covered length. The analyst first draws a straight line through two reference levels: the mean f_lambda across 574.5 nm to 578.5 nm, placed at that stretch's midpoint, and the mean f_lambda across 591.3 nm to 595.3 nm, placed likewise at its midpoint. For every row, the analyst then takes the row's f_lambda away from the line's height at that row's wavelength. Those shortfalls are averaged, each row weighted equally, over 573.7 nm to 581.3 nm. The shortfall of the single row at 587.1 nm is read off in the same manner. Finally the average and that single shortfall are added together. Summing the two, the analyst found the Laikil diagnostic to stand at -1.4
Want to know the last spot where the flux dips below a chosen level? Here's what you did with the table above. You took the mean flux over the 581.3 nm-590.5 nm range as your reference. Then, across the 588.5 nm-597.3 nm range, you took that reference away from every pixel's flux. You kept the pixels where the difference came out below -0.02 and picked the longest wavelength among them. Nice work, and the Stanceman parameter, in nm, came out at 596.3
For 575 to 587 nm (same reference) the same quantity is 585.9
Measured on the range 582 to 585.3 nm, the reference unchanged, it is 584.7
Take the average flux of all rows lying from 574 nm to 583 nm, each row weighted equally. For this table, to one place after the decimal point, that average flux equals 15.3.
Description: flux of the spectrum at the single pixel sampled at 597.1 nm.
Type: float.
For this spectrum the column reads 16.12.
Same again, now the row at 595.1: 14.54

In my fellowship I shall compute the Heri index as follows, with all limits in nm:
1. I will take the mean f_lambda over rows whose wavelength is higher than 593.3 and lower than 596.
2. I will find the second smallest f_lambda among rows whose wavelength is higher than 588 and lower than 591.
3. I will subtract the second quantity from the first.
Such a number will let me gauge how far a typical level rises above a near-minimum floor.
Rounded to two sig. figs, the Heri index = 2.2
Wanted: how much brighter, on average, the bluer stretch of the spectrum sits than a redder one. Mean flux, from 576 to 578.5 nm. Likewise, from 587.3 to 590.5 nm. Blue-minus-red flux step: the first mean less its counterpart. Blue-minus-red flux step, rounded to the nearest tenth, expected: 1.1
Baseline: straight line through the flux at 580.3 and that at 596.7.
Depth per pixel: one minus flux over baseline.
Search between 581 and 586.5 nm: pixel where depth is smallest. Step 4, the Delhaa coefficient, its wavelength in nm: 582.3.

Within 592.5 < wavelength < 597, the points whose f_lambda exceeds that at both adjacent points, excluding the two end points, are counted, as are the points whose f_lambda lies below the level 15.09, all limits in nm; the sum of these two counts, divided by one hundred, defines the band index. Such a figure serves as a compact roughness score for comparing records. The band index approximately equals 0.060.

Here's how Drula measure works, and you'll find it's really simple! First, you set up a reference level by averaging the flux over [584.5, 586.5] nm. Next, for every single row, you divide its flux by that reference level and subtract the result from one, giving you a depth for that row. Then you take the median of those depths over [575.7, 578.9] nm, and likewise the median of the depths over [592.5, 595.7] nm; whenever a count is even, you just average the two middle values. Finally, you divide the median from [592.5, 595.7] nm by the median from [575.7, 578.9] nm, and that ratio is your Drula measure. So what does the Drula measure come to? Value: 0.45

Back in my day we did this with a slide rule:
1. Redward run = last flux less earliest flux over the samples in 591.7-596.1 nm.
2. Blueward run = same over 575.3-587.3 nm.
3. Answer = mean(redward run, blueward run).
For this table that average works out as 0.2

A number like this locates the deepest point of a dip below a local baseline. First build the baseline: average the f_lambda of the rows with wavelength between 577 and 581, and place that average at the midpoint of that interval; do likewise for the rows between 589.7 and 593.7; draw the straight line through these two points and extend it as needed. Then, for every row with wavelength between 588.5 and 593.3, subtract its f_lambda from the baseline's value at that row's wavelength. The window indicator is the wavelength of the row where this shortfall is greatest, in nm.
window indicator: 589.1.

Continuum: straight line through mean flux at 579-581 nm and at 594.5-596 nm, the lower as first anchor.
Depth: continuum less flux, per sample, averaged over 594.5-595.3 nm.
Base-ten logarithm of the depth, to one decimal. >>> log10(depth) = -0.5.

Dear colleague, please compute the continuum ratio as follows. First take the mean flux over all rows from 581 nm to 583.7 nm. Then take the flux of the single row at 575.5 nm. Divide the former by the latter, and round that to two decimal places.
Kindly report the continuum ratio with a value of 0.96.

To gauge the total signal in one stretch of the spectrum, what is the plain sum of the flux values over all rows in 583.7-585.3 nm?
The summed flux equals 58.3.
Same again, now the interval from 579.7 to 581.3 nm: 62.5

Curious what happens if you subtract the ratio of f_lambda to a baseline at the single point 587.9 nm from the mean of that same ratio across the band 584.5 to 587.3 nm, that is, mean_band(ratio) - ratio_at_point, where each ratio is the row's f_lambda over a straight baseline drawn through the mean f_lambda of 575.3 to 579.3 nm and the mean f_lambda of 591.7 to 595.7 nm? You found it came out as -0.030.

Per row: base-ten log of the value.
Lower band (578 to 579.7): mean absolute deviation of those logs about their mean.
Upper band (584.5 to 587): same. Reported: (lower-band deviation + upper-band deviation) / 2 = 0.018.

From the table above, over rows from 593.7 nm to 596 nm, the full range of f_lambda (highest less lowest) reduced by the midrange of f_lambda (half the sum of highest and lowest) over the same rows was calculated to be -14.1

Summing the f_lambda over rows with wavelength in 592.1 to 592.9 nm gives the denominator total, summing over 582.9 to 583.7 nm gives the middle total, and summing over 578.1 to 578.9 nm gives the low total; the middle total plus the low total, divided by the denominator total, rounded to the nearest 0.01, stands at 1.92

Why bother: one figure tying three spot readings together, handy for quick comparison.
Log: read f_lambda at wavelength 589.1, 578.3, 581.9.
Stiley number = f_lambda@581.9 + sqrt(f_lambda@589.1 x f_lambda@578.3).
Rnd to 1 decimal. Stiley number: 28.3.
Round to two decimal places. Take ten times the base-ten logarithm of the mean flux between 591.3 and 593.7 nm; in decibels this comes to 11.83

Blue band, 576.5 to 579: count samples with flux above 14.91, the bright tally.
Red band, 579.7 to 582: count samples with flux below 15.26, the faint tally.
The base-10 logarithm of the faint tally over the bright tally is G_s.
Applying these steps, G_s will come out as -0.12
